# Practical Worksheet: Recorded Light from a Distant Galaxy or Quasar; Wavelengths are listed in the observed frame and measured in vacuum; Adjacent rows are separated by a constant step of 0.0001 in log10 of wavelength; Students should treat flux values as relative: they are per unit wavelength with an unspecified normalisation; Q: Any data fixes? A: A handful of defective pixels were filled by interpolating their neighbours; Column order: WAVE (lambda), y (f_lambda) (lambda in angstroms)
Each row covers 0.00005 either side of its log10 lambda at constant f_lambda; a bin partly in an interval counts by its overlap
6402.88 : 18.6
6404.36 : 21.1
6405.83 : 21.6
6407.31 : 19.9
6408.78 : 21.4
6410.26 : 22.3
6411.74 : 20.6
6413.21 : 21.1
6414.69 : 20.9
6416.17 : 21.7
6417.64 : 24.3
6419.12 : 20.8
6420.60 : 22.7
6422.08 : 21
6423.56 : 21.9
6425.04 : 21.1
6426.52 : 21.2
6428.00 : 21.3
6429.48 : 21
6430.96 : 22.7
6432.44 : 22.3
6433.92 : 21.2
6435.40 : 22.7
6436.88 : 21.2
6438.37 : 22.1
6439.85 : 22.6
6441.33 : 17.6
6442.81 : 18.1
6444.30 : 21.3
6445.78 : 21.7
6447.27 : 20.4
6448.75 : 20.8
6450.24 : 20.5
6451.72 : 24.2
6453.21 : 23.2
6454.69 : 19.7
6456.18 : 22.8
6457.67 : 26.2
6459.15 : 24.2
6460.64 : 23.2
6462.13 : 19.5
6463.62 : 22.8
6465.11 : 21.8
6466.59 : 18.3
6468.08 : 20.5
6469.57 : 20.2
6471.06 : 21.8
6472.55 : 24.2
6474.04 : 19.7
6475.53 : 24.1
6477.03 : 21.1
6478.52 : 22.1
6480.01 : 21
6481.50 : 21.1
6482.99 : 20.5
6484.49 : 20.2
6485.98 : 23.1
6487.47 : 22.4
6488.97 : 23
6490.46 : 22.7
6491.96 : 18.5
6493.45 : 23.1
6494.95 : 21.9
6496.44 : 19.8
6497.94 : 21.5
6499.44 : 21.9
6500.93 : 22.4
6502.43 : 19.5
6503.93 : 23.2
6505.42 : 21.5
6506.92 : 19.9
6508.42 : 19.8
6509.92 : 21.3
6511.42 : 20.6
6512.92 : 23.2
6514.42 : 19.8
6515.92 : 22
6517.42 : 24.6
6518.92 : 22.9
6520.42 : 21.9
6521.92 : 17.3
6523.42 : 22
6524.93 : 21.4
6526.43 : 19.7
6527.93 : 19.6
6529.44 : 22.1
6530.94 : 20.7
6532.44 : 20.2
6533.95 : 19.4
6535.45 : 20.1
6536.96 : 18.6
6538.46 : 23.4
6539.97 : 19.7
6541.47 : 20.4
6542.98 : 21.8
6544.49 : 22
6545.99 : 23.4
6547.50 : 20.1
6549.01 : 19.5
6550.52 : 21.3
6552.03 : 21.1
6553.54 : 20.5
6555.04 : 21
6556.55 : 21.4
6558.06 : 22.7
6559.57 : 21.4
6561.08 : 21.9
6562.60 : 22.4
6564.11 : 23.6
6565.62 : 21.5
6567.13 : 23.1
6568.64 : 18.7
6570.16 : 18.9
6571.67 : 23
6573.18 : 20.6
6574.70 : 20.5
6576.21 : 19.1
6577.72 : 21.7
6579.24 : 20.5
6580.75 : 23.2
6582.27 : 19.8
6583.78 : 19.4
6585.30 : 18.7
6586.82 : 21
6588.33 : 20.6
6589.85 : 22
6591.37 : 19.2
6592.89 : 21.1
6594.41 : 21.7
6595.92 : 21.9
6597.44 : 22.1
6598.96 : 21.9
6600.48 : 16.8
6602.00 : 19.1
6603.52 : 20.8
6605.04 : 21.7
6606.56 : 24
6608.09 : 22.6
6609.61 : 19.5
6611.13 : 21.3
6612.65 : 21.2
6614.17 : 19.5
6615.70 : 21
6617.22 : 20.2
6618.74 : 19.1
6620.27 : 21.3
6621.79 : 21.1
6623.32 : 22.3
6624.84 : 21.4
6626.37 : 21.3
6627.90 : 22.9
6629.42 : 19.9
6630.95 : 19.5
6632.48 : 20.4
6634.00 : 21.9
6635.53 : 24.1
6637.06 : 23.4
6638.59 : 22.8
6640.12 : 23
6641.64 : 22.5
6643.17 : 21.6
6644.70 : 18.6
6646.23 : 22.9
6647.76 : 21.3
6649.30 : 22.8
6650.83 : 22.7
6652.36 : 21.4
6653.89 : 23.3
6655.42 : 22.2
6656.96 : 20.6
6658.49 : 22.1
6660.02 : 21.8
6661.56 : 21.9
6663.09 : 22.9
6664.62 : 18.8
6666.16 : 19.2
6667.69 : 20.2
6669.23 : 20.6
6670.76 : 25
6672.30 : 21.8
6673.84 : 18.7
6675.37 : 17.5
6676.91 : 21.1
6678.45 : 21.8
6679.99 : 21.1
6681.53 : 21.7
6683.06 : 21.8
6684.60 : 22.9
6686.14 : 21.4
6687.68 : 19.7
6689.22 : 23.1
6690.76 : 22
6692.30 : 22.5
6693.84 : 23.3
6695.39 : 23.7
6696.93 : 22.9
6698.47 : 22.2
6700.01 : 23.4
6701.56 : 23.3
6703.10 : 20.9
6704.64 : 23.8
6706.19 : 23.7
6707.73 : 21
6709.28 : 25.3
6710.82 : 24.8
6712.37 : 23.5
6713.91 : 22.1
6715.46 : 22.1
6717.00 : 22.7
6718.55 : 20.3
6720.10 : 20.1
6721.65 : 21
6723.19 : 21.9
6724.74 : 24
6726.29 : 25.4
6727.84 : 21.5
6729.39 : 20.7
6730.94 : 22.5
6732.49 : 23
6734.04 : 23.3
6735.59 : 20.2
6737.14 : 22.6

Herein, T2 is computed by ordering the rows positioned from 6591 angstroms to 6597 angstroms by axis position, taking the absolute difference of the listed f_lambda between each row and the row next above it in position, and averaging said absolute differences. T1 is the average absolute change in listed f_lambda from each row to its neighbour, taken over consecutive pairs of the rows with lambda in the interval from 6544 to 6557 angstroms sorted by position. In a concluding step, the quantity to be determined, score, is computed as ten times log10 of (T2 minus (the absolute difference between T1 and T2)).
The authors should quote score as -1.5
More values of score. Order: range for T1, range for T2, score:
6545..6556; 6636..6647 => 0.7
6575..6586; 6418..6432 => -13.8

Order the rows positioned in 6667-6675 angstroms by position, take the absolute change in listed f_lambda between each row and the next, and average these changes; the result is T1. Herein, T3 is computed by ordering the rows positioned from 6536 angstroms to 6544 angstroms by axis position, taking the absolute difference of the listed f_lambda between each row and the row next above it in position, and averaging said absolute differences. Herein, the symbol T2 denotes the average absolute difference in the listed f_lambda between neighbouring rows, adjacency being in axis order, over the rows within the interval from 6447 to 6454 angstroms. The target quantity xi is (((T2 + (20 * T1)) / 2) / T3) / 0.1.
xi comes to 107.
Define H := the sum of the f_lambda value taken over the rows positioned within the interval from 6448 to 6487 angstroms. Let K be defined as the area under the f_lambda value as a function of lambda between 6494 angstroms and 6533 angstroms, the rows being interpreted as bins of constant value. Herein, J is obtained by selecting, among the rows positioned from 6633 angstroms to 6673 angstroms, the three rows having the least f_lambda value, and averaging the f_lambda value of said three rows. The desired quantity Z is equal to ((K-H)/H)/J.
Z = 0.0243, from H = 567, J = 18.9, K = 827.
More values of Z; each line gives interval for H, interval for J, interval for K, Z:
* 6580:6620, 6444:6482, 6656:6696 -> 0.0307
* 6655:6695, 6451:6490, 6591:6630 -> 0.0247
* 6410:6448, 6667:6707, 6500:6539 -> 0.0256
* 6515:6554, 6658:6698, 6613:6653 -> 0.0314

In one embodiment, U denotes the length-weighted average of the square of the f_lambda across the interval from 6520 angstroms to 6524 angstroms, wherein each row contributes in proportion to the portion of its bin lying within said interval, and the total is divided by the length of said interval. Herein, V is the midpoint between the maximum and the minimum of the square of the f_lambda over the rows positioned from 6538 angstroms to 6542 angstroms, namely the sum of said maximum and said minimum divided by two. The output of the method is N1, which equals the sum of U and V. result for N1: 882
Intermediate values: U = 414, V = 468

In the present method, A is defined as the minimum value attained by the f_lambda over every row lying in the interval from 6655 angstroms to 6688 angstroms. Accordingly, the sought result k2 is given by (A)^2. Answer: 306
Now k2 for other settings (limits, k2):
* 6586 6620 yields 282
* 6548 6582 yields 350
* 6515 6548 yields 299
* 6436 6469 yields 310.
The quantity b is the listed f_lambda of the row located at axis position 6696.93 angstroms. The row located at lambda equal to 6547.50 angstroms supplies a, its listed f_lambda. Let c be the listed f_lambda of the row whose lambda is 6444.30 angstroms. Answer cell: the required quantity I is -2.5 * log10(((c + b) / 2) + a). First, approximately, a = 20.1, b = 22.9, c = 21.3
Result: -4.06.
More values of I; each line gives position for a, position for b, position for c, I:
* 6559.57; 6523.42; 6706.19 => -4.11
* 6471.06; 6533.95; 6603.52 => -4.06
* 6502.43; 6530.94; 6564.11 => -4.05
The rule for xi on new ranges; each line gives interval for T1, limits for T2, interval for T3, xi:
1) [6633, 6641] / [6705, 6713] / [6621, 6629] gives 109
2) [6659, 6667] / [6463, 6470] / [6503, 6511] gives 121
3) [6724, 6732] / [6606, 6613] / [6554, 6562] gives 235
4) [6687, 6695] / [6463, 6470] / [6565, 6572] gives 60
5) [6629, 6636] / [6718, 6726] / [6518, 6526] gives 48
